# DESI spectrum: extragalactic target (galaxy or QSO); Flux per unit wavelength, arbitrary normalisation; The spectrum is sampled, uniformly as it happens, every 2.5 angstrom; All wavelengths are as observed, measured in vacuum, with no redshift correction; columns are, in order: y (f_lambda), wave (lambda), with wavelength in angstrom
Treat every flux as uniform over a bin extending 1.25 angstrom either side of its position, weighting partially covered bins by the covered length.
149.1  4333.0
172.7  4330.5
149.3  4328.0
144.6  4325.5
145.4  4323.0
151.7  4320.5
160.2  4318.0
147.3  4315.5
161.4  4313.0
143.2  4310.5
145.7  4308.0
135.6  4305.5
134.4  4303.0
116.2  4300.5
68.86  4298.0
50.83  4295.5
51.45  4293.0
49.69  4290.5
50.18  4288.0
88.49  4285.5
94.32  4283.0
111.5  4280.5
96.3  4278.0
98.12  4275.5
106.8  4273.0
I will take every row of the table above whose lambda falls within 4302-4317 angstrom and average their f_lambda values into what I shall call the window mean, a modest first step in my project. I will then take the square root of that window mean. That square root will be 12.0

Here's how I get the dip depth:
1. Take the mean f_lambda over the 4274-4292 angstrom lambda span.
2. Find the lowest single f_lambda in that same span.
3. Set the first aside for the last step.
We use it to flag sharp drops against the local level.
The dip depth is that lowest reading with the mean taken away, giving -34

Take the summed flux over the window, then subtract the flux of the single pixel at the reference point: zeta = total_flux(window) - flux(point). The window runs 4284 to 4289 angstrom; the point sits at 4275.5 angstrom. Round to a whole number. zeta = 41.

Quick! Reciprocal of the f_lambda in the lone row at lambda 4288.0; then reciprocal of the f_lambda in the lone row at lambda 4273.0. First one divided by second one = 2.1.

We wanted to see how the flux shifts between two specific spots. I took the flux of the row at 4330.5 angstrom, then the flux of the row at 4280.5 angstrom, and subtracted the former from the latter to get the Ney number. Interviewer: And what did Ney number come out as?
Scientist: -61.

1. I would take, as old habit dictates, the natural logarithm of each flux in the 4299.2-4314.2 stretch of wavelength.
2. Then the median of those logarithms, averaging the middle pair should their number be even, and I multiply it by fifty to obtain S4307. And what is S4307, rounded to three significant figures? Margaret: 247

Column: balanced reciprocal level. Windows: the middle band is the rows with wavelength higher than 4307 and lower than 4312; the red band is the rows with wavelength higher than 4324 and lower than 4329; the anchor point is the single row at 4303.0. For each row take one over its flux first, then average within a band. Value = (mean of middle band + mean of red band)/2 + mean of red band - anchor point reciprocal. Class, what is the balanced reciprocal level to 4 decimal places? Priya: 0.0062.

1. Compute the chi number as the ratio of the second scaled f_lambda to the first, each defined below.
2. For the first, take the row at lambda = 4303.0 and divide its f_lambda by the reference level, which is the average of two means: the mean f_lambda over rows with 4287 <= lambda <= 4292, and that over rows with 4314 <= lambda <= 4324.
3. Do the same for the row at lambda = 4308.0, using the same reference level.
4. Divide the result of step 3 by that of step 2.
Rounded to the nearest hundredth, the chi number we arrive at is 1.08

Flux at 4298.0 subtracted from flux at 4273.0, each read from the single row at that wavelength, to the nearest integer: 38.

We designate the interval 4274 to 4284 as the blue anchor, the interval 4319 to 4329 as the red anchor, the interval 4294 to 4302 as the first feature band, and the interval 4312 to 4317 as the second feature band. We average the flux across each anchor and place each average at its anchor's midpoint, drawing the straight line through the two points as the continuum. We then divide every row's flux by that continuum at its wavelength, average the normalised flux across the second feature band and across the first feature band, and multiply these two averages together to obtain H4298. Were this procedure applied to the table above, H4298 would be 0.734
